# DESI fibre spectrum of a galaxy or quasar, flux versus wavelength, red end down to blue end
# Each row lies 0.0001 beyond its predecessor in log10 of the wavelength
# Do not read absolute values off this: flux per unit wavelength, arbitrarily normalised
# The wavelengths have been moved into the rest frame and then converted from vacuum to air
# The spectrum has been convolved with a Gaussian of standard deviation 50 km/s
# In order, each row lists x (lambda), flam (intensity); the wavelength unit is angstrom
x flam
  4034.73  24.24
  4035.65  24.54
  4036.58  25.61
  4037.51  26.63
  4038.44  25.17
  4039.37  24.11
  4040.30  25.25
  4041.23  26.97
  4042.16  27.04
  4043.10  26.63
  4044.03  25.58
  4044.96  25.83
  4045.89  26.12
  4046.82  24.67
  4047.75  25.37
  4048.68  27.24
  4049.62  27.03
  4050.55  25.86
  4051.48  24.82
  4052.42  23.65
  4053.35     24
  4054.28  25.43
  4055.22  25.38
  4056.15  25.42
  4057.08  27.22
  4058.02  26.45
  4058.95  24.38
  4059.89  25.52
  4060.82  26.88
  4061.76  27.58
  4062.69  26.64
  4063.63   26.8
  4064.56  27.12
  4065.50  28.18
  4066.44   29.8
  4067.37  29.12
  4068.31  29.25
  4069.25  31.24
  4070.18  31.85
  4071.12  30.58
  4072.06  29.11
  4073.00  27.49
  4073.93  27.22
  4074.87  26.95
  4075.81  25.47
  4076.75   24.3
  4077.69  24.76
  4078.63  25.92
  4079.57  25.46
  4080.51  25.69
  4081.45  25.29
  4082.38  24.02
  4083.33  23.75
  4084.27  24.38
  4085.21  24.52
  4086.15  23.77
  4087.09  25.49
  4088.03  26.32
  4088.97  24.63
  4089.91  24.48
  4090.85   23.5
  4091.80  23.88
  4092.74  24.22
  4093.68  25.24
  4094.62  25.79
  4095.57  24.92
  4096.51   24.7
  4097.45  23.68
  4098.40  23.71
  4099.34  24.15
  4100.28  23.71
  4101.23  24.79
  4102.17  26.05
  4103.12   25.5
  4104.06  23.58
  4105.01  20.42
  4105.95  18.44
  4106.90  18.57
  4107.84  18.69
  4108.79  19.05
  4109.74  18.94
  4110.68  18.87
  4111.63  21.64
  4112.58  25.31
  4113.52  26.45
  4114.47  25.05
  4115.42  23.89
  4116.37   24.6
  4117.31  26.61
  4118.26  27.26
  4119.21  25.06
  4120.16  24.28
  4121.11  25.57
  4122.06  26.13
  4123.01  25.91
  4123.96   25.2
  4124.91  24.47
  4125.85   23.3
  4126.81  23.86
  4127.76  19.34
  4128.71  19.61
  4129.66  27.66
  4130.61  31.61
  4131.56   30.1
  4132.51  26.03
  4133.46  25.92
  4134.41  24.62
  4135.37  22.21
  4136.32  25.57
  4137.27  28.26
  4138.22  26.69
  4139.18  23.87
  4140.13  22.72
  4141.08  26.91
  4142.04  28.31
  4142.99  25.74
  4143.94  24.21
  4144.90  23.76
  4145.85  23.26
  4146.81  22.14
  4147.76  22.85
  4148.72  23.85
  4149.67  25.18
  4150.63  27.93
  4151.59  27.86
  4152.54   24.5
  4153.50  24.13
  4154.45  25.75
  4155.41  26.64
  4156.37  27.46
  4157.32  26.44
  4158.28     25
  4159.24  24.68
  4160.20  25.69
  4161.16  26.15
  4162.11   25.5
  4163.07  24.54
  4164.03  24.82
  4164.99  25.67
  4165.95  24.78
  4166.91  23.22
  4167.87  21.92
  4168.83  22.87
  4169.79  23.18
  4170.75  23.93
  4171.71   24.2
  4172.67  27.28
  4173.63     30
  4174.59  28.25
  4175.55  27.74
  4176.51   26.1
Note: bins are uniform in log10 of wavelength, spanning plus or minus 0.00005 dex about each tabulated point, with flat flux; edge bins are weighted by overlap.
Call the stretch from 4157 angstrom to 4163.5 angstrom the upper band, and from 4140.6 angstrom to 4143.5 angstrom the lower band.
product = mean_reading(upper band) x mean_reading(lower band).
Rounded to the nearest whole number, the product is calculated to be 686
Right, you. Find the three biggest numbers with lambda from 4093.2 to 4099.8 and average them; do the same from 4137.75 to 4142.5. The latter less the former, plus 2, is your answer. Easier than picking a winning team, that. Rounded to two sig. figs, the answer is 4.0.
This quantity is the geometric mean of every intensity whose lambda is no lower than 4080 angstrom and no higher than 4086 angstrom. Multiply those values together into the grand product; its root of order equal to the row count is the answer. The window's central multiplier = 24.6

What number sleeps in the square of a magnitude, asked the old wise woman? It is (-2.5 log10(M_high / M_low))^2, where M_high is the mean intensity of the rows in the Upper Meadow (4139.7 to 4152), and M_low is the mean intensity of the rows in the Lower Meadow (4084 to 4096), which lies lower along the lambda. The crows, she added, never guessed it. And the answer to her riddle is 0.0001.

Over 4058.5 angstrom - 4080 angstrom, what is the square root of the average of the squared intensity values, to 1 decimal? 27.5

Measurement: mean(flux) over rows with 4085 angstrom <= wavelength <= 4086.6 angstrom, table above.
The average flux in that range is 24.1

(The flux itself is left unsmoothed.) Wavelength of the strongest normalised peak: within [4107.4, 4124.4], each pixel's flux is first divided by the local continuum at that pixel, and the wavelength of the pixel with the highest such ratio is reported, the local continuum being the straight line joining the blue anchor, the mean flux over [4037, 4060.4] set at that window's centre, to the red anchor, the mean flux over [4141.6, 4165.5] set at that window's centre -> 4118.26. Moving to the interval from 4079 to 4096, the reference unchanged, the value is 4088.03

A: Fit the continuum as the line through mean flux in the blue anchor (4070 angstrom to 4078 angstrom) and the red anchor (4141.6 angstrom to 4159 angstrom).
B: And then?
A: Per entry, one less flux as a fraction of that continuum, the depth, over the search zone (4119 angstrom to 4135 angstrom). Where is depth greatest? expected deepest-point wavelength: 4127.76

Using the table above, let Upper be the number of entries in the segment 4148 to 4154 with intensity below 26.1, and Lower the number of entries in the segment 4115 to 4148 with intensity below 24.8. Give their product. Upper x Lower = 68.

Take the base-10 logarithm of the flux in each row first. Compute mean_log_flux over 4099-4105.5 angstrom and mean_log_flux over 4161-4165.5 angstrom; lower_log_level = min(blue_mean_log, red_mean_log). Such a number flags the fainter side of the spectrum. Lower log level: 1.38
